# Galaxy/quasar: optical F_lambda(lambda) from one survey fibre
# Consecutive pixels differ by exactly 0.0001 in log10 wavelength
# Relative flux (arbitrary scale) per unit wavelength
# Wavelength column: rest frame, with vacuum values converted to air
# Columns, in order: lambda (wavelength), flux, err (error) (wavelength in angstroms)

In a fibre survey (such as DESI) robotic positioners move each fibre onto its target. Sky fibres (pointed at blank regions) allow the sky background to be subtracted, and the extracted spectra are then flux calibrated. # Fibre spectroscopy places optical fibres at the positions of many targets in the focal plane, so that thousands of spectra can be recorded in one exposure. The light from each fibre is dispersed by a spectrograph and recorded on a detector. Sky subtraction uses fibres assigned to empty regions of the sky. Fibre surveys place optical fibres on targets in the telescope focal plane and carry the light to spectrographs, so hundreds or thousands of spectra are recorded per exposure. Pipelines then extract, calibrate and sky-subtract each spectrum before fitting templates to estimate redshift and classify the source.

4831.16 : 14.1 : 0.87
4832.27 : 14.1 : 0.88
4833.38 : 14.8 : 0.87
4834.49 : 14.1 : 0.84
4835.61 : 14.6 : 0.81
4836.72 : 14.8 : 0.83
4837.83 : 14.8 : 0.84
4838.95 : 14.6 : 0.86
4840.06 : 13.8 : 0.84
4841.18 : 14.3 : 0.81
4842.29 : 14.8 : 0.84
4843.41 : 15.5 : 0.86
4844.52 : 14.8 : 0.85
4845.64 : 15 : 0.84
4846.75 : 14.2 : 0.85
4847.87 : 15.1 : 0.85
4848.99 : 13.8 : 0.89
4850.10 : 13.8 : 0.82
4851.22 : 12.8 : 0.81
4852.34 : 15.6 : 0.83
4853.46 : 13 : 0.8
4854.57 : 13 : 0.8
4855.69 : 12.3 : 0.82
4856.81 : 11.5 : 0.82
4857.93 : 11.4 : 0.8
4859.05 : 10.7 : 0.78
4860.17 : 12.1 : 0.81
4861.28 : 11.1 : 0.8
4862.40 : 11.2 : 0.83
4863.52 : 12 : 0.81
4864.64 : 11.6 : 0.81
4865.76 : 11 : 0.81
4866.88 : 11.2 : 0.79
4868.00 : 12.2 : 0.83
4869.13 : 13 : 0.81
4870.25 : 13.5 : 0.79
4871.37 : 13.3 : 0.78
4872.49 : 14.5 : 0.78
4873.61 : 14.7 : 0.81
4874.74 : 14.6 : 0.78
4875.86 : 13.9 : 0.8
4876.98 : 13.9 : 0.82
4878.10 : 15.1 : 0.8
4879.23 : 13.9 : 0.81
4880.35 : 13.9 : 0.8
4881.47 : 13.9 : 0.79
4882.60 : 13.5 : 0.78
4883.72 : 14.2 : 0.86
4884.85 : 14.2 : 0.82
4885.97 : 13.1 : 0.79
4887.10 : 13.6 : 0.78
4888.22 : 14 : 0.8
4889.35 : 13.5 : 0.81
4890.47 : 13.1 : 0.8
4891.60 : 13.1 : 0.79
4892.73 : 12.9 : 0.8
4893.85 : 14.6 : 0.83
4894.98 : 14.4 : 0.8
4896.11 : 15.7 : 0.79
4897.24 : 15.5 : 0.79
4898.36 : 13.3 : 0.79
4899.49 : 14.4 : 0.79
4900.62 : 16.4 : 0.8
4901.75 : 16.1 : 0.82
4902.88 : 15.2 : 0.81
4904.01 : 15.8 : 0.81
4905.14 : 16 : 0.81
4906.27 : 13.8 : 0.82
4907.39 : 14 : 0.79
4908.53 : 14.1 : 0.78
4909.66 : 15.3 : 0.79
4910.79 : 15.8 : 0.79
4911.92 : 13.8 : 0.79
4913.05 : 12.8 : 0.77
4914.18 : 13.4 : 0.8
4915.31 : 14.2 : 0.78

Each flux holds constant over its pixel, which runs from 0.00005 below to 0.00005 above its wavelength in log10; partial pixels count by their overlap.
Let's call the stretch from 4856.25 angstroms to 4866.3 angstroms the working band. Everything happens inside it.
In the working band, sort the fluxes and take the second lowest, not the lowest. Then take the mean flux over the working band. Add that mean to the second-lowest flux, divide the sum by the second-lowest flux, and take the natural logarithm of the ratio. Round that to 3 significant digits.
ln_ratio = 0.711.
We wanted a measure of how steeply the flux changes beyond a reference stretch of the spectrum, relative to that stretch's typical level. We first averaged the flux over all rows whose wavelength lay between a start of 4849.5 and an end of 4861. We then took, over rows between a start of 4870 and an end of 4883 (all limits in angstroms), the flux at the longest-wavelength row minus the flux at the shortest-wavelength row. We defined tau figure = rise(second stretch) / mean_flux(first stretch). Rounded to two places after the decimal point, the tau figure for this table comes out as 0.00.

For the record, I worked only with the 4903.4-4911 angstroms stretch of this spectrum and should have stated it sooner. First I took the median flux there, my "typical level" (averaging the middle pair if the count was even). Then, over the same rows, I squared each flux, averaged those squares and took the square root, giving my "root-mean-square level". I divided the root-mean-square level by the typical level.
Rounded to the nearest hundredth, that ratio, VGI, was 0.98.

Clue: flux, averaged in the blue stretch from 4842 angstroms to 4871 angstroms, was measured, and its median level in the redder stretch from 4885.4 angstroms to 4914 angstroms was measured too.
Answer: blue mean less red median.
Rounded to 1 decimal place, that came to -1.2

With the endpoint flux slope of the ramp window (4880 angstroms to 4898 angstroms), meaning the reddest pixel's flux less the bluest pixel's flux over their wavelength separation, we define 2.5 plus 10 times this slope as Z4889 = 3.4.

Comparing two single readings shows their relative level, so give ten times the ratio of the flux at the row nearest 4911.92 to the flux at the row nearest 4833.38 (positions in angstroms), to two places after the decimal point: 9.32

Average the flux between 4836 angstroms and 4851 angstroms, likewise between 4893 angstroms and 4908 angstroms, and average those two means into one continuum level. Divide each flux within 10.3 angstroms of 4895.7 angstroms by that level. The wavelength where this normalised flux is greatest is 4900.62 angstroms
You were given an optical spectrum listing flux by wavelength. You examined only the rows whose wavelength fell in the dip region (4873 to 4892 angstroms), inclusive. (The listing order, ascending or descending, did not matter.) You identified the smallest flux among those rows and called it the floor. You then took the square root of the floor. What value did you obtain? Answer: 3.62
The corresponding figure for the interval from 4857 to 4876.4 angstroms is 3.27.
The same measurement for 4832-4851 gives 3.71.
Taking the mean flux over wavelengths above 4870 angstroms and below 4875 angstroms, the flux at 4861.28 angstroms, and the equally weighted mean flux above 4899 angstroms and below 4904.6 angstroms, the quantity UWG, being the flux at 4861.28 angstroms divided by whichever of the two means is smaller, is 0.79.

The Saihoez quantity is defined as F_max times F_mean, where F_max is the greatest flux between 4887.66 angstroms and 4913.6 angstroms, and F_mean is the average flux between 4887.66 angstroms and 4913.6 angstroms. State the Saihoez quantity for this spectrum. 238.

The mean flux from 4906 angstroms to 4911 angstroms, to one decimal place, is 14.6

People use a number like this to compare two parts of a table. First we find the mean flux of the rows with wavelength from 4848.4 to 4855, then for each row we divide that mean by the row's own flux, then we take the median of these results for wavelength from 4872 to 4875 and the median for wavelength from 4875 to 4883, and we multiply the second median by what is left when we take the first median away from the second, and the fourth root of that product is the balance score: 0.46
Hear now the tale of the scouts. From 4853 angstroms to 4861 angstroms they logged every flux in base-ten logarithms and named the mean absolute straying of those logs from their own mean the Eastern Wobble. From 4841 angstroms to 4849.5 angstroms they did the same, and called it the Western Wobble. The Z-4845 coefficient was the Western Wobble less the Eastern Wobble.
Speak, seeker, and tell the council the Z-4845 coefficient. -0.012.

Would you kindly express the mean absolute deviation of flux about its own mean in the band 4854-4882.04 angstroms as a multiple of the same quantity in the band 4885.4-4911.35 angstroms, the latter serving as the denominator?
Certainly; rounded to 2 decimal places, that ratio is 1.22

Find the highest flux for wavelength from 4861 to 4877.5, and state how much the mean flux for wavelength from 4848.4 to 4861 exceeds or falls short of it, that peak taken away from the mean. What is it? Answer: -2.0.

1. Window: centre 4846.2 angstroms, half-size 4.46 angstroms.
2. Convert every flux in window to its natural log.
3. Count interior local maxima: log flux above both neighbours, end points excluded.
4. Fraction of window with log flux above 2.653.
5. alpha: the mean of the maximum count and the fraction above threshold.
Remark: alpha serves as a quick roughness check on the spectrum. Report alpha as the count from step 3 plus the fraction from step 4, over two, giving 1.9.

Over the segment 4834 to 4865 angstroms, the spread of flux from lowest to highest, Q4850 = 4.9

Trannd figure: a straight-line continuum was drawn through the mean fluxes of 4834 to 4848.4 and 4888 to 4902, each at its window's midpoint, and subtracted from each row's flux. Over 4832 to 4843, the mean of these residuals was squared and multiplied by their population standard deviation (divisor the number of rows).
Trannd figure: 0.0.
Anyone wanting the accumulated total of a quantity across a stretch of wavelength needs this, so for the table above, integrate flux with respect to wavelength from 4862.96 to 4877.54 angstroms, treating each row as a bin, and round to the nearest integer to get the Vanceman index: 190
